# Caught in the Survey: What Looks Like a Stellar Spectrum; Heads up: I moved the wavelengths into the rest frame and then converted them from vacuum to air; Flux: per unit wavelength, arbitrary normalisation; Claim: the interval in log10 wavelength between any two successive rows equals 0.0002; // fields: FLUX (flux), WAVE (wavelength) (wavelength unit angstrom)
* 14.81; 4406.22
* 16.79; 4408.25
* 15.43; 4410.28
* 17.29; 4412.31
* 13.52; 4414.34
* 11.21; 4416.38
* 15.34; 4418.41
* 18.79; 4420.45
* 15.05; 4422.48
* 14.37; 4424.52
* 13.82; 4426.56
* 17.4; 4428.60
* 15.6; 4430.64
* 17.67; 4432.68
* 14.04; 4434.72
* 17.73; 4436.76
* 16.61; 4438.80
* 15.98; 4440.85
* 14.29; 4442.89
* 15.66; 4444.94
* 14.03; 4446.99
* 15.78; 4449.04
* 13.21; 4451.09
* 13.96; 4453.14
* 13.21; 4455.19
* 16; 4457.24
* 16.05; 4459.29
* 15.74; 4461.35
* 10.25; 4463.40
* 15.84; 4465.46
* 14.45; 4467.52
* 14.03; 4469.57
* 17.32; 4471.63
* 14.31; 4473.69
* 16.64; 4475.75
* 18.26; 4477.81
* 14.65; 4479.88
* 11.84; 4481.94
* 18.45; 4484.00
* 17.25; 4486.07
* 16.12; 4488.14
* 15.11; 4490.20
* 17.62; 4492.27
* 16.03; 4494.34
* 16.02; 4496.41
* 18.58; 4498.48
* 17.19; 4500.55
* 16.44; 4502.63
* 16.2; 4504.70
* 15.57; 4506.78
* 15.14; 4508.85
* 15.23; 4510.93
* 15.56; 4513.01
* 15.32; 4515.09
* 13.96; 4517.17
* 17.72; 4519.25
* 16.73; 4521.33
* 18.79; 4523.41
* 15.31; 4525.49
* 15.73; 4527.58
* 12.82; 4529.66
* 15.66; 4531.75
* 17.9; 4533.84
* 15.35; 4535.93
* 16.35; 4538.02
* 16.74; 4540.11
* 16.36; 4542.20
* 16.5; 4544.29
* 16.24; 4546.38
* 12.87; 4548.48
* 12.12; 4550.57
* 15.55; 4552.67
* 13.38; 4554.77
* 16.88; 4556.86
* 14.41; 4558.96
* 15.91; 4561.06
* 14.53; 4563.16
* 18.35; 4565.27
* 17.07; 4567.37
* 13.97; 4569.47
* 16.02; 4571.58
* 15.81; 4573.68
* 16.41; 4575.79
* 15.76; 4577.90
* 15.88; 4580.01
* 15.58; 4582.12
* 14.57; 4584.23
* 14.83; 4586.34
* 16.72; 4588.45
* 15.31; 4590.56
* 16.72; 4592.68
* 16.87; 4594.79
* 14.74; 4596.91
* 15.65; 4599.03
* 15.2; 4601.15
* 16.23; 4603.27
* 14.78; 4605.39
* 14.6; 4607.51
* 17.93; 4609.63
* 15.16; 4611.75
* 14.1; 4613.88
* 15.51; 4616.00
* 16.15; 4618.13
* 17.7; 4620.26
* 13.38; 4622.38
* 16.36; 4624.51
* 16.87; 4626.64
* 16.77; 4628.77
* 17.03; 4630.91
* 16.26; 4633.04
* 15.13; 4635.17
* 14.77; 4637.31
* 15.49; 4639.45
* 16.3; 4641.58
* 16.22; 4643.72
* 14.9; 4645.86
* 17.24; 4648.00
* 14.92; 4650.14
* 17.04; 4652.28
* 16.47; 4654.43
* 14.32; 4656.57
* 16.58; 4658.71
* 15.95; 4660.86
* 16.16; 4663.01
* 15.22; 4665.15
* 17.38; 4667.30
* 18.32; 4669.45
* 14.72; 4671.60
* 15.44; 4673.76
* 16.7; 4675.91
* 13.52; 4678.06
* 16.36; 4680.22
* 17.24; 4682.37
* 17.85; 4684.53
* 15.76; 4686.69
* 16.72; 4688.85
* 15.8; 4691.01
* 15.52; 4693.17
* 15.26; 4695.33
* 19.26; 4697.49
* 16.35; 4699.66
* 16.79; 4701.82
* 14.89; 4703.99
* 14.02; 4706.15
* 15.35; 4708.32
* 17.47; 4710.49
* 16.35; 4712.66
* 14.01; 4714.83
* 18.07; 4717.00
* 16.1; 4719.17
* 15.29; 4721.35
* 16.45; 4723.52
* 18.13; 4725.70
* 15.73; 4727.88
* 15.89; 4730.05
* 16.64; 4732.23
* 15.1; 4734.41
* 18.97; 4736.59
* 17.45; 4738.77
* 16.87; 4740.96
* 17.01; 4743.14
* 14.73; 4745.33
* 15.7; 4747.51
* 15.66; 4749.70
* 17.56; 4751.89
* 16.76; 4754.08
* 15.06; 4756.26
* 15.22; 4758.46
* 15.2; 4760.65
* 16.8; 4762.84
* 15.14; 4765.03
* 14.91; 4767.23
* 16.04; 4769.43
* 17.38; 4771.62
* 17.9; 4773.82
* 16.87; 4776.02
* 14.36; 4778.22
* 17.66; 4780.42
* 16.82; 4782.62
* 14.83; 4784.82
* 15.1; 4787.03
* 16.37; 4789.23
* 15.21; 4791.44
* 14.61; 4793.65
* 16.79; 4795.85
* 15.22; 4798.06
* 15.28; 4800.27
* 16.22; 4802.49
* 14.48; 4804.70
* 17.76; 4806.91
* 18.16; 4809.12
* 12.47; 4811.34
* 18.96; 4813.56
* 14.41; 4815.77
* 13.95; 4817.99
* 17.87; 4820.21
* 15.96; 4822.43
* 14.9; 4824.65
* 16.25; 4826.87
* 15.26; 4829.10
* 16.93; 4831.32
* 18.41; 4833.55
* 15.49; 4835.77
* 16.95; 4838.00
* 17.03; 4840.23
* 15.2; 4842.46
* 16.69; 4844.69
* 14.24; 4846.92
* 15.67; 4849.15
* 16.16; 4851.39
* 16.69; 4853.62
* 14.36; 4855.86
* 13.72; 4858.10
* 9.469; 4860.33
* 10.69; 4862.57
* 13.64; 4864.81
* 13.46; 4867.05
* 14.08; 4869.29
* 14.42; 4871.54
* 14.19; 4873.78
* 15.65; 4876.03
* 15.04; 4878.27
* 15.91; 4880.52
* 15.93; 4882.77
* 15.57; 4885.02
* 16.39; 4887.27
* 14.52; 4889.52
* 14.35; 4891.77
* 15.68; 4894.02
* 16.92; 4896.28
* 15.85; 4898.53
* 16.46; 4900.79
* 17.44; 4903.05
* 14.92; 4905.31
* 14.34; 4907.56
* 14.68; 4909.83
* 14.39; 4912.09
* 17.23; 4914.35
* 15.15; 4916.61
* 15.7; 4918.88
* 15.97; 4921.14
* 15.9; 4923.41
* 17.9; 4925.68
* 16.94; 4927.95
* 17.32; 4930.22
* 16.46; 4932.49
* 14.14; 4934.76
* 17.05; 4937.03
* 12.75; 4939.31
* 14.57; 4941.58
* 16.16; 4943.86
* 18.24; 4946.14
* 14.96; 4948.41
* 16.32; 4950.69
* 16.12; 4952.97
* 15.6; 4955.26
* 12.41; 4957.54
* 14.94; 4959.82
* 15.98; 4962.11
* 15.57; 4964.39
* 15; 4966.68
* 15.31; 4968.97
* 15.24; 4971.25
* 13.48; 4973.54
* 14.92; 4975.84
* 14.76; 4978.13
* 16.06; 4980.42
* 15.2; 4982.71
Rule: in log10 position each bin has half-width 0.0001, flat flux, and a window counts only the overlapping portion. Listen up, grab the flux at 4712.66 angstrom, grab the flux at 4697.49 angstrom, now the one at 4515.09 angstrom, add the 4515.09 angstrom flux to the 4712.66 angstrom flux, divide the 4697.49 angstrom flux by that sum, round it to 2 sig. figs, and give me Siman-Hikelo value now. 0.61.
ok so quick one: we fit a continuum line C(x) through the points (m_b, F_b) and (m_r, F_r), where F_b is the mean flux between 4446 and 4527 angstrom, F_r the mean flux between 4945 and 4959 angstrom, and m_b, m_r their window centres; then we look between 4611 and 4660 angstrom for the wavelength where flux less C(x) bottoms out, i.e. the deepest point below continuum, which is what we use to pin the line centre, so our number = 4622.38 angstrom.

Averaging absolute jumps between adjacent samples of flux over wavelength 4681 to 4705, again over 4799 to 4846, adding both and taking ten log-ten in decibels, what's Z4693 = 5.6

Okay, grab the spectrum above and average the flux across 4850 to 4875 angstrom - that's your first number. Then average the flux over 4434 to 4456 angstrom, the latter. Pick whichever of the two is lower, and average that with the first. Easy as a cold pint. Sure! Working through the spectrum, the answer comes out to 13.7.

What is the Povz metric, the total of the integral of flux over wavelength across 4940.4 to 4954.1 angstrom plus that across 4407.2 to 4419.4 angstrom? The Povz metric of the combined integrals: 402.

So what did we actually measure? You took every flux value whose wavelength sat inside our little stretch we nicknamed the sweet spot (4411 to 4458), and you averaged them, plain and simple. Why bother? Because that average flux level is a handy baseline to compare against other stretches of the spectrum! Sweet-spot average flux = 15.24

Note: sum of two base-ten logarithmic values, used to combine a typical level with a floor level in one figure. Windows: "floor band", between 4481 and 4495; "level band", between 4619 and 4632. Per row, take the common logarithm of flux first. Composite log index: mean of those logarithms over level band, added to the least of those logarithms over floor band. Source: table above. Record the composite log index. 2.29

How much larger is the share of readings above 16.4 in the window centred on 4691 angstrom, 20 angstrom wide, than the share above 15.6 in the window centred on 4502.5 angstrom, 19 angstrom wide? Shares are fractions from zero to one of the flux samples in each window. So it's -0.22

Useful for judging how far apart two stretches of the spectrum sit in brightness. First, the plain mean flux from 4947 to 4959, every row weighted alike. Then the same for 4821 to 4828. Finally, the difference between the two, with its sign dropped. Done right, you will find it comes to 0.6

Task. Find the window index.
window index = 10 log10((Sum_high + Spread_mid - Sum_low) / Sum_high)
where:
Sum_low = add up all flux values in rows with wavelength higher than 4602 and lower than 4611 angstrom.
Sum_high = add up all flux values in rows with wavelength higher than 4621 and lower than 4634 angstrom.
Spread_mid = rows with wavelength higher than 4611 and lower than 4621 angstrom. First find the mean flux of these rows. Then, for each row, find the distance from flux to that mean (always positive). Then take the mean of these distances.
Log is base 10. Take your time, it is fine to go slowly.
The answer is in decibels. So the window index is -4.5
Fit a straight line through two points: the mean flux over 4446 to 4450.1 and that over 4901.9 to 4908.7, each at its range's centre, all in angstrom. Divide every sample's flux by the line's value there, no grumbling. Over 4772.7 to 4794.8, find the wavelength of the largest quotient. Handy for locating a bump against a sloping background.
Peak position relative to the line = 4773.82 angstrom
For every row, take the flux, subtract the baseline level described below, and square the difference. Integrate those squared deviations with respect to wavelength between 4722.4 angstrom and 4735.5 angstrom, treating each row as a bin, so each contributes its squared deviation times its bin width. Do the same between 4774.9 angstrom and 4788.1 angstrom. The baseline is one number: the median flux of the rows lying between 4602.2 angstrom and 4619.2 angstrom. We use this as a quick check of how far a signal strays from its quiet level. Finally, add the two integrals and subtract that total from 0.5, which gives -49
